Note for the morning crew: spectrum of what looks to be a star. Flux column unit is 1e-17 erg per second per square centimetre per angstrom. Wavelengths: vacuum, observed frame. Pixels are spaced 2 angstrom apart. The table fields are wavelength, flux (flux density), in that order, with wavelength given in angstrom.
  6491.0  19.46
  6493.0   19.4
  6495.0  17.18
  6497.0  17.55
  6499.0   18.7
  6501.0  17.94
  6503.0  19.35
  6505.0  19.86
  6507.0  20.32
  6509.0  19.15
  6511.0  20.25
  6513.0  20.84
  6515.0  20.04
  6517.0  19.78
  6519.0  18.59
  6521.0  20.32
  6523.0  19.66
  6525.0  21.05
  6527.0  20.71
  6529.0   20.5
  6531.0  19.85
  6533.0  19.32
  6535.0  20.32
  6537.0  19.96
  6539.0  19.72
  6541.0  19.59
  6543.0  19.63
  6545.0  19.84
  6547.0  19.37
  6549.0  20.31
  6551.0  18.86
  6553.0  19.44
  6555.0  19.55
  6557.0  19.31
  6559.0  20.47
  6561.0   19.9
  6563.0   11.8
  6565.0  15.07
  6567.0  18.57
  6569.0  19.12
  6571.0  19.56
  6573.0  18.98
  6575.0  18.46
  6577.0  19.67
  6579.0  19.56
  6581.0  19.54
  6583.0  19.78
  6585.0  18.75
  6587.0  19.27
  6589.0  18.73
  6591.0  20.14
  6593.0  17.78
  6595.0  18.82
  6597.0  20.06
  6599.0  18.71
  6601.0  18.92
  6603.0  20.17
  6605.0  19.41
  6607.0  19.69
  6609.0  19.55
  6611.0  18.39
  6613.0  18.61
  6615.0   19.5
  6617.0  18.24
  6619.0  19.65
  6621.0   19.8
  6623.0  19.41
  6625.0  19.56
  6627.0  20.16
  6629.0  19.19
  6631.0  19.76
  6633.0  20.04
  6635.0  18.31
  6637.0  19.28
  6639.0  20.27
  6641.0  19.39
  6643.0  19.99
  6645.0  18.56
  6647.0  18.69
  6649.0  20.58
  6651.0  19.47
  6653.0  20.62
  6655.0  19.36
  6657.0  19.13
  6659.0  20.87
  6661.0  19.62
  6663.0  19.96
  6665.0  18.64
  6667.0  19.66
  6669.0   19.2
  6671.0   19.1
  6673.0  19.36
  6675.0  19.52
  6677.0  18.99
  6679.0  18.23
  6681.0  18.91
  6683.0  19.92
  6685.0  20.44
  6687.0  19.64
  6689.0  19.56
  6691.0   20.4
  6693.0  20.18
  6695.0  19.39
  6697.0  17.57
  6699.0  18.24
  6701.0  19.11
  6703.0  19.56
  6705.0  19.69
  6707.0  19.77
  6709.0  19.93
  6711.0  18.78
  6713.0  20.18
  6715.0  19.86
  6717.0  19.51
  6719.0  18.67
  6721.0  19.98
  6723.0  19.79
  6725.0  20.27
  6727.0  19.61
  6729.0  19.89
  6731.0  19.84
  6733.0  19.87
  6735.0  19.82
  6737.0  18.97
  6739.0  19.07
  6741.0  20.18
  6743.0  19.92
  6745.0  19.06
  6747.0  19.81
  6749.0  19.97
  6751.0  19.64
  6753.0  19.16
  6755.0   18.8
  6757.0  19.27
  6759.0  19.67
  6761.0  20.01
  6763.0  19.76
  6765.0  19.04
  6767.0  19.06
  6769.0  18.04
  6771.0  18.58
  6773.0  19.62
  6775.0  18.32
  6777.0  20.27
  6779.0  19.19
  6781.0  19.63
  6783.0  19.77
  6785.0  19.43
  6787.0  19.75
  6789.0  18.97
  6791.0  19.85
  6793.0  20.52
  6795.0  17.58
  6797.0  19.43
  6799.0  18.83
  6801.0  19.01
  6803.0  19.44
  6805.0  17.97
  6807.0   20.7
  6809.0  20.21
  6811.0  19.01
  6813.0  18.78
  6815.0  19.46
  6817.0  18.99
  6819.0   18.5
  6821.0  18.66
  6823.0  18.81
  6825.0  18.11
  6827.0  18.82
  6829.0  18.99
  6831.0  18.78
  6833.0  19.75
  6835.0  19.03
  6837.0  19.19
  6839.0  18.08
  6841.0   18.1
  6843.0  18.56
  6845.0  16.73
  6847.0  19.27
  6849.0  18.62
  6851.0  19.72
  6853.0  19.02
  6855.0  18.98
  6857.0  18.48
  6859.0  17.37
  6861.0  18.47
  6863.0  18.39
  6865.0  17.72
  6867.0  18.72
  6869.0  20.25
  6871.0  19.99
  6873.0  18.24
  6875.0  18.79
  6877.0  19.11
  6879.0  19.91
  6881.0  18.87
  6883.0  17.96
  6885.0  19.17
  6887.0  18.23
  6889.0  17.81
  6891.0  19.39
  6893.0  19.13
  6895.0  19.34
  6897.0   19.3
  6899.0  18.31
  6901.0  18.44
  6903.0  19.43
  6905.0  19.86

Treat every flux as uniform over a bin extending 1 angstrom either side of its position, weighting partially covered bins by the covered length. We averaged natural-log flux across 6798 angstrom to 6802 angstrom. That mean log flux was 2.94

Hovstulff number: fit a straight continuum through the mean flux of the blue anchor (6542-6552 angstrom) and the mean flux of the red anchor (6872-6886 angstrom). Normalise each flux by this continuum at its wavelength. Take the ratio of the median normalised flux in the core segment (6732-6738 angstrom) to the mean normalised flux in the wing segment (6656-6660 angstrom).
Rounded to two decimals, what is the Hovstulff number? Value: 1.00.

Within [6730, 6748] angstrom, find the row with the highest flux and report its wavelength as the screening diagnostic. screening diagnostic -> 6741.0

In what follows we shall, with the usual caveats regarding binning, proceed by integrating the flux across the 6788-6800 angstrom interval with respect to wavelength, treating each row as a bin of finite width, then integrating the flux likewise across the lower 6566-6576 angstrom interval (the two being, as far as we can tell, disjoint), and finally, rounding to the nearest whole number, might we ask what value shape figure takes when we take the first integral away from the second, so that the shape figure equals -41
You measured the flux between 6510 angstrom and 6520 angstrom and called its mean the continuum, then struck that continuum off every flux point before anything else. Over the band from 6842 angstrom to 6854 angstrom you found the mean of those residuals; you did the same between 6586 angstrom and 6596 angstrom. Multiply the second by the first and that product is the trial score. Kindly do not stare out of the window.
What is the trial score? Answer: 1.19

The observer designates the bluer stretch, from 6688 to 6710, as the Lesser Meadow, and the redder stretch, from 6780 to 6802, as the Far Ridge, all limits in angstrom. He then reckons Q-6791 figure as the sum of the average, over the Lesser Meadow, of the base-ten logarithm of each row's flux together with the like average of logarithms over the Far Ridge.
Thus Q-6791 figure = 2.57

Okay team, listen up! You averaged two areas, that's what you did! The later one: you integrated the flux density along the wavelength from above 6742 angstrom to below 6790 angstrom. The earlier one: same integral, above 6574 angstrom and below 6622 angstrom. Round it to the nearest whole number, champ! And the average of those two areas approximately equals 926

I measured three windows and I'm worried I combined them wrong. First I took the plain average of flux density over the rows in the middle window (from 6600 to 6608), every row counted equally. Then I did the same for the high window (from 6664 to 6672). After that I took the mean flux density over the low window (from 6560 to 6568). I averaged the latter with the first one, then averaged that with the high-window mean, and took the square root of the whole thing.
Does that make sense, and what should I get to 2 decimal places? 4.31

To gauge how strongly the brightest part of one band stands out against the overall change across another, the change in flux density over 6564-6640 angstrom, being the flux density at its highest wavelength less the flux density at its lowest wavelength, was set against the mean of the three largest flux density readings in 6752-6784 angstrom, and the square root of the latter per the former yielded 2.0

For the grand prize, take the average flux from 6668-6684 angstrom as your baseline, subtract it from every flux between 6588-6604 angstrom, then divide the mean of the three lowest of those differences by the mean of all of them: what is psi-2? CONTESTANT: -60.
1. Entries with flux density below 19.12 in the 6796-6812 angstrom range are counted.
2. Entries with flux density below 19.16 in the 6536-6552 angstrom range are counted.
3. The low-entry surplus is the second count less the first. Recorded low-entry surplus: -3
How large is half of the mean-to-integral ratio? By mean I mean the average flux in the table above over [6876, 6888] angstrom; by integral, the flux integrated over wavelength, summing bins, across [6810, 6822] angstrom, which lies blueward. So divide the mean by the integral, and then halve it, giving 0.0416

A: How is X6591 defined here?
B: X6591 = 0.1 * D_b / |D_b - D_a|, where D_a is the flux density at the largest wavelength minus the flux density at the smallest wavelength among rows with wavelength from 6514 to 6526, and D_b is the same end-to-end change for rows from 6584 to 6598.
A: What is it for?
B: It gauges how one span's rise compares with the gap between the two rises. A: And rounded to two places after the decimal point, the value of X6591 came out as 0.44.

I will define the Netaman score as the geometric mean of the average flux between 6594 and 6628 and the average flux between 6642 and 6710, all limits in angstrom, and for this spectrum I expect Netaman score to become 19.40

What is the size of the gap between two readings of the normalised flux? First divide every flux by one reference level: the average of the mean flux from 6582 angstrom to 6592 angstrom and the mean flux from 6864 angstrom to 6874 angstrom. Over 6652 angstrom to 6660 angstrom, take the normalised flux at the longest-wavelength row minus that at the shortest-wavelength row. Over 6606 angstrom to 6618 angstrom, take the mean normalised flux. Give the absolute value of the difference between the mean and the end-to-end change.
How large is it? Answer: 0.98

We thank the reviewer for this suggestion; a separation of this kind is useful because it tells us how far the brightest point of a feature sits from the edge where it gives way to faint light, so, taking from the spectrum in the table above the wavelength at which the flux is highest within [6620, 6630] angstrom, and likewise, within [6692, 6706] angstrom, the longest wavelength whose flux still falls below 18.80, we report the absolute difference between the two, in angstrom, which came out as 72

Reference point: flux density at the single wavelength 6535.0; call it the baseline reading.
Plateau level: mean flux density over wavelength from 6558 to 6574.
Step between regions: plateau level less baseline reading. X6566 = -2.4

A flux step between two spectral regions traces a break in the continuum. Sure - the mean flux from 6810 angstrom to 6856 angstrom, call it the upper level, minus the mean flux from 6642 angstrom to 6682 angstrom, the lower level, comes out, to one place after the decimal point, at -0.6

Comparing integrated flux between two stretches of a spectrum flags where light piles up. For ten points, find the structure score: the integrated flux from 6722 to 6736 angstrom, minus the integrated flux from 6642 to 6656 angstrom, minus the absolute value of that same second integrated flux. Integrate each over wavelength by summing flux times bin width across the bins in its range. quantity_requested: -271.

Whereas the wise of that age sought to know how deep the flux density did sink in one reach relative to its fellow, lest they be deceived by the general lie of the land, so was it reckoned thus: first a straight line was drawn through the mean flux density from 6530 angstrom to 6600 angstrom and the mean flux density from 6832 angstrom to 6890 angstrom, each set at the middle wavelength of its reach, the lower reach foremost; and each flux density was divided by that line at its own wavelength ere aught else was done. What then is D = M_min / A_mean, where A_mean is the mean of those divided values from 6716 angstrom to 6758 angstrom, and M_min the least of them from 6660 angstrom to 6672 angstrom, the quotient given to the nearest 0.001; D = 0.948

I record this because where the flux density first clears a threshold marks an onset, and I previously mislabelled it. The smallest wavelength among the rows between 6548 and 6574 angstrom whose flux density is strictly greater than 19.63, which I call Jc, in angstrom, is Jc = 6549.0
